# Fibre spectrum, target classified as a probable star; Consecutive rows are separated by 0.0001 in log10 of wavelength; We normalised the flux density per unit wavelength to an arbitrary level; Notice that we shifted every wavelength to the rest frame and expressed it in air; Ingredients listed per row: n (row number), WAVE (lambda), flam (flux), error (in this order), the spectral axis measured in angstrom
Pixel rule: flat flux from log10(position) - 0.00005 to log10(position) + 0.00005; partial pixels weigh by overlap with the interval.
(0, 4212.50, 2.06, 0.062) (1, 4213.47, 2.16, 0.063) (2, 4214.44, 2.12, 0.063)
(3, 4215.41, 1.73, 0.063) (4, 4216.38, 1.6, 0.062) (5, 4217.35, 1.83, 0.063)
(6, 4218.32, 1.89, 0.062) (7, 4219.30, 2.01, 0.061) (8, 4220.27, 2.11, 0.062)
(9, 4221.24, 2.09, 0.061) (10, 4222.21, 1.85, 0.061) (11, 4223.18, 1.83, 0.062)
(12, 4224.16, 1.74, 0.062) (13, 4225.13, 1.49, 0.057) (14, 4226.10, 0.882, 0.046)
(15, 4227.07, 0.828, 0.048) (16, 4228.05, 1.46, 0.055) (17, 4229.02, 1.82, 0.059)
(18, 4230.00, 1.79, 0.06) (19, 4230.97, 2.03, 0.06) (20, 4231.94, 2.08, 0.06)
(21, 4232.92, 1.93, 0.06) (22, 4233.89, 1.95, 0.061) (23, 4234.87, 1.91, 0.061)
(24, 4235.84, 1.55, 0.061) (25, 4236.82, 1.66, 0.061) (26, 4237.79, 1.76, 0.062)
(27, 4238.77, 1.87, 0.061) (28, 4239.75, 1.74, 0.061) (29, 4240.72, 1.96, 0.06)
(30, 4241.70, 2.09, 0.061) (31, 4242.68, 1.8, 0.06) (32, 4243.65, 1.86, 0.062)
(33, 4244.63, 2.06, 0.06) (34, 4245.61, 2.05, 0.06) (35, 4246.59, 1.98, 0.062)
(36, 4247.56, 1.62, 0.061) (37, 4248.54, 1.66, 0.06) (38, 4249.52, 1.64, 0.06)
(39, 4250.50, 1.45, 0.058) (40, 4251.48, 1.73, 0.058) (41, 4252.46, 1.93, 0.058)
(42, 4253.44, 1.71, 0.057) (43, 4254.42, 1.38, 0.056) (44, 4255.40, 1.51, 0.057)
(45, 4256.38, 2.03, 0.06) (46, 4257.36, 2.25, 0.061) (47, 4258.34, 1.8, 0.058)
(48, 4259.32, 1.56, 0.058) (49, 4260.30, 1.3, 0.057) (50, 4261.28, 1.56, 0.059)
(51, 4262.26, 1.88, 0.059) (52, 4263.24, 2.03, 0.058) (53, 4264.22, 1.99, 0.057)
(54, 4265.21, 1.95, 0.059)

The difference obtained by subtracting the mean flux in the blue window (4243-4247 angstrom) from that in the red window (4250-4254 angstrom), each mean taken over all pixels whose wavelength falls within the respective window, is -0.28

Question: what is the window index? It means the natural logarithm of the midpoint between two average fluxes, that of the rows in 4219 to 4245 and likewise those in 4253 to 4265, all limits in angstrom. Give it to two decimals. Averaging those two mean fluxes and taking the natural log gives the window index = 0.57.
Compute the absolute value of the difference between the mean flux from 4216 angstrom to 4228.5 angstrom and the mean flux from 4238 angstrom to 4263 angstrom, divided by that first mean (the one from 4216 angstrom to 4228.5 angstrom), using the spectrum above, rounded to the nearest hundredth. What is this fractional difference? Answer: 0.07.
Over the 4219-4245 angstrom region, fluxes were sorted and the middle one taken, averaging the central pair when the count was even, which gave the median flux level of 1.85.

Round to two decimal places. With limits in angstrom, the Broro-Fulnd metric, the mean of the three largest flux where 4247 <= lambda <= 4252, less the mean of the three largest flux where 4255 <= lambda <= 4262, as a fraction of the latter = -0.17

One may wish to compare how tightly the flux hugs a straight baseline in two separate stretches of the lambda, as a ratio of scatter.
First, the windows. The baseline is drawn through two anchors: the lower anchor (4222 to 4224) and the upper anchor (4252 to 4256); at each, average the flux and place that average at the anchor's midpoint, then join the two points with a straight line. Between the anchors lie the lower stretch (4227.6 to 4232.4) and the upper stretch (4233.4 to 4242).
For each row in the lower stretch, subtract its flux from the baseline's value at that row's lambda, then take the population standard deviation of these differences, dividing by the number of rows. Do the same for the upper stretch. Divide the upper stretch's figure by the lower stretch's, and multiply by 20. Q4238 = 15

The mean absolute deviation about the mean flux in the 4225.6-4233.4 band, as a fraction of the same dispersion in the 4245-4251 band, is 2.2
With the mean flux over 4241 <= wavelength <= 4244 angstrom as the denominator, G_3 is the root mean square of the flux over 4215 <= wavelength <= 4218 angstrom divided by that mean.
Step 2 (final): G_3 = 0.90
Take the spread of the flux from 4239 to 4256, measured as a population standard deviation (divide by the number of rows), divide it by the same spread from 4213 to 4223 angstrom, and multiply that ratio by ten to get 12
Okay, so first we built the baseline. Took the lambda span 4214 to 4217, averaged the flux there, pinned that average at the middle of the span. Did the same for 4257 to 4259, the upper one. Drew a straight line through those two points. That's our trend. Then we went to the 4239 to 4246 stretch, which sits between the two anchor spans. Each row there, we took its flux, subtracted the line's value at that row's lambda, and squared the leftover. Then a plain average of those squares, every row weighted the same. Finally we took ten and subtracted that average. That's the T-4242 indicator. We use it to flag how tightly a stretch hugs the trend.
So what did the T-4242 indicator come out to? 9.98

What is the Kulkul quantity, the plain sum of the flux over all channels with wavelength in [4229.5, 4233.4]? 7.83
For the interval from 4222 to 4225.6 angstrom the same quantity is 6.91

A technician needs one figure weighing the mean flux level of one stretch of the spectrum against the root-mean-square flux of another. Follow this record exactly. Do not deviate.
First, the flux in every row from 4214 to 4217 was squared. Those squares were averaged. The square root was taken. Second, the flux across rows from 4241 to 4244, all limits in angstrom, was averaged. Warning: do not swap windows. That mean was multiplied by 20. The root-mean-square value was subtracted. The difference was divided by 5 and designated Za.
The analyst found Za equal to 7.3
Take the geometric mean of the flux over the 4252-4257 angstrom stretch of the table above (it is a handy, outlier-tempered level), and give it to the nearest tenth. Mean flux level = 1.7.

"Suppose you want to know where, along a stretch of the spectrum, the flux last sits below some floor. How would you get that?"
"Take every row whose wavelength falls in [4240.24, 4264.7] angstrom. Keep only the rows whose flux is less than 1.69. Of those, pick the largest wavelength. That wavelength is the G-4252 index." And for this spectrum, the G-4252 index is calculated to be 4261.28 angstrom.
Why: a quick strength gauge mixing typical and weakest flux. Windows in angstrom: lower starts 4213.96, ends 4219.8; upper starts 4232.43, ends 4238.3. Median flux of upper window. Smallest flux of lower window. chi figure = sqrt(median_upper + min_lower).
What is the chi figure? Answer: 1.85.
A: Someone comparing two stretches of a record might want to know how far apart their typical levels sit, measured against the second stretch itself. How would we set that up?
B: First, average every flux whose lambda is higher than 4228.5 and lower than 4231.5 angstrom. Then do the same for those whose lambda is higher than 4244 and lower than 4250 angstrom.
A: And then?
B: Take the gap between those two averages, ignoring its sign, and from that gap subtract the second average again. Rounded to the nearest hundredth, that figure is -1.79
